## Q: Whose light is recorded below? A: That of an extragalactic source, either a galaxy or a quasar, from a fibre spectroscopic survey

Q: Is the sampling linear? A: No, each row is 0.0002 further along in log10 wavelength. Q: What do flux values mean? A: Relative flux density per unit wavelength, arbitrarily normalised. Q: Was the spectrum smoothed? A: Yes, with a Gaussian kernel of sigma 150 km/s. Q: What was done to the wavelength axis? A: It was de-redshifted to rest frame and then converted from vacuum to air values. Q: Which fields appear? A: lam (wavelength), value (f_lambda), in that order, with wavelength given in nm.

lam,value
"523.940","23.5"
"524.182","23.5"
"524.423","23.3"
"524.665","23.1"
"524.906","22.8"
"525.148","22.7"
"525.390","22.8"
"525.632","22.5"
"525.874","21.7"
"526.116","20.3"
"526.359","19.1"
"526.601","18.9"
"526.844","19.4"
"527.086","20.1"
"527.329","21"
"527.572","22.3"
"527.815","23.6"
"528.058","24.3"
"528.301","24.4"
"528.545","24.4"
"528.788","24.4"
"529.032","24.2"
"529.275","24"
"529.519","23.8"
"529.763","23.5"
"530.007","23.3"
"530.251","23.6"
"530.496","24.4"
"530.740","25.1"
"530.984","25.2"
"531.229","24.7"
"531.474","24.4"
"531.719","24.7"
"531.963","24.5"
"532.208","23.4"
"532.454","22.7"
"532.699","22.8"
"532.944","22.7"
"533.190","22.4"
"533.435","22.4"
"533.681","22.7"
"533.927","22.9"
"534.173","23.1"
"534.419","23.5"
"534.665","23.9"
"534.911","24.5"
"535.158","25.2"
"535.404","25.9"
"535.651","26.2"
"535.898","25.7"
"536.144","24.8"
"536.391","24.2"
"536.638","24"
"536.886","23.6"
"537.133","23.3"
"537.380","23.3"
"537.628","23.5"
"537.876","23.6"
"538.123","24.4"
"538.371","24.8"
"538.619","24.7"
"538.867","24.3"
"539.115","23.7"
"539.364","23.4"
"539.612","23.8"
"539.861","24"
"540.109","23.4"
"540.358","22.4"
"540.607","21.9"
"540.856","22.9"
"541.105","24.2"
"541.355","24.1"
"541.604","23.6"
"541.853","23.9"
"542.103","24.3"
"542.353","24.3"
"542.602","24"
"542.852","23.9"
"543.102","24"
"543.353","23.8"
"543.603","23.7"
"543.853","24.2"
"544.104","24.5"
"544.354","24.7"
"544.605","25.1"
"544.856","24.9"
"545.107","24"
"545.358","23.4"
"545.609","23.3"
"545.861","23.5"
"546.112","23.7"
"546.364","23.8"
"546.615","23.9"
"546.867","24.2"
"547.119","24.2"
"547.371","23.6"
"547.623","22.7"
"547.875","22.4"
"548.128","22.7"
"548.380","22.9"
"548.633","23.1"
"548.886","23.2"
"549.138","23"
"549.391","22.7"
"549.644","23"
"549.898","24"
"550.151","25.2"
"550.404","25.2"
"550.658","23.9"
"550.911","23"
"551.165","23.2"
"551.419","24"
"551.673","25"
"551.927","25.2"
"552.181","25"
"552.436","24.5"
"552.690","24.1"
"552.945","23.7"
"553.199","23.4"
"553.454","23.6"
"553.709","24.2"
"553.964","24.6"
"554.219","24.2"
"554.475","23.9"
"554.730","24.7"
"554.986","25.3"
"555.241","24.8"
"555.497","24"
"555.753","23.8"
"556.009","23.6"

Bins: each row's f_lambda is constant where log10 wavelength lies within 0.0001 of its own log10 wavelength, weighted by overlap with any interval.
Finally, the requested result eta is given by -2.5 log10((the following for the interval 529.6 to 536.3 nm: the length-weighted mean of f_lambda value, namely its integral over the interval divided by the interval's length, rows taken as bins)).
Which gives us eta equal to -3.45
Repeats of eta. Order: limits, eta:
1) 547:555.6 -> -3.45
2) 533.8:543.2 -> -3.45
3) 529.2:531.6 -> -3.46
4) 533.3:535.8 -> -3.45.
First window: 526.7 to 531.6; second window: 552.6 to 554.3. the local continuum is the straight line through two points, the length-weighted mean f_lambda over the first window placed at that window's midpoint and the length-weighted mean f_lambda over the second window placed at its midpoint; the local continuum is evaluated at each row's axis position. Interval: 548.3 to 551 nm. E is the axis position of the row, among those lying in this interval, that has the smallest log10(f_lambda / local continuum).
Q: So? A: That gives 549.391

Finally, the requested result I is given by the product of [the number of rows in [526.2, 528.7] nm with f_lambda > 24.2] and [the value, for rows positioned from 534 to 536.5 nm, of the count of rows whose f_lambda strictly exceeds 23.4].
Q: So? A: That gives 27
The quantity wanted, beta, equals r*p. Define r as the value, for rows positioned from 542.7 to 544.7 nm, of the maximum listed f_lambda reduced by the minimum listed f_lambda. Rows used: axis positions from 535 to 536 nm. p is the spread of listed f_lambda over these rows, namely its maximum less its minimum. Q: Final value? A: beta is 1.4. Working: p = 1.00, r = 1.40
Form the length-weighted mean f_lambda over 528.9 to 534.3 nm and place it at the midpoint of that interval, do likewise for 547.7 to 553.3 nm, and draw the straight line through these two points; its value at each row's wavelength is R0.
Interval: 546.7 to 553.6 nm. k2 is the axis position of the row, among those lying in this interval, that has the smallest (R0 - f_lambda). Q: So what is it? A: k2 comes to 550.151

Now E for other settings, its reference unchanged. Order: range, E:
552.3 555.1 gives 553.199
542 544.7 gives 543.603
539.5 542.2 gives 540.607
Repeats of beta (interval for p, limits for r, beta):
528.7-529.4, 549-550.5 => 1.0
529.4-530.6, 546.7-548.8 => 2.0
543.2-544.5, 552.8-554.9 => 1.3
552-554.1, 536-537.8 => 2.4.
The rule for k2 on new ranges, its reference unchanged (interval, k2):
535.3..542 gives 535.651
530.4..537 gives 535.651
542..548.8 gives 544.605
